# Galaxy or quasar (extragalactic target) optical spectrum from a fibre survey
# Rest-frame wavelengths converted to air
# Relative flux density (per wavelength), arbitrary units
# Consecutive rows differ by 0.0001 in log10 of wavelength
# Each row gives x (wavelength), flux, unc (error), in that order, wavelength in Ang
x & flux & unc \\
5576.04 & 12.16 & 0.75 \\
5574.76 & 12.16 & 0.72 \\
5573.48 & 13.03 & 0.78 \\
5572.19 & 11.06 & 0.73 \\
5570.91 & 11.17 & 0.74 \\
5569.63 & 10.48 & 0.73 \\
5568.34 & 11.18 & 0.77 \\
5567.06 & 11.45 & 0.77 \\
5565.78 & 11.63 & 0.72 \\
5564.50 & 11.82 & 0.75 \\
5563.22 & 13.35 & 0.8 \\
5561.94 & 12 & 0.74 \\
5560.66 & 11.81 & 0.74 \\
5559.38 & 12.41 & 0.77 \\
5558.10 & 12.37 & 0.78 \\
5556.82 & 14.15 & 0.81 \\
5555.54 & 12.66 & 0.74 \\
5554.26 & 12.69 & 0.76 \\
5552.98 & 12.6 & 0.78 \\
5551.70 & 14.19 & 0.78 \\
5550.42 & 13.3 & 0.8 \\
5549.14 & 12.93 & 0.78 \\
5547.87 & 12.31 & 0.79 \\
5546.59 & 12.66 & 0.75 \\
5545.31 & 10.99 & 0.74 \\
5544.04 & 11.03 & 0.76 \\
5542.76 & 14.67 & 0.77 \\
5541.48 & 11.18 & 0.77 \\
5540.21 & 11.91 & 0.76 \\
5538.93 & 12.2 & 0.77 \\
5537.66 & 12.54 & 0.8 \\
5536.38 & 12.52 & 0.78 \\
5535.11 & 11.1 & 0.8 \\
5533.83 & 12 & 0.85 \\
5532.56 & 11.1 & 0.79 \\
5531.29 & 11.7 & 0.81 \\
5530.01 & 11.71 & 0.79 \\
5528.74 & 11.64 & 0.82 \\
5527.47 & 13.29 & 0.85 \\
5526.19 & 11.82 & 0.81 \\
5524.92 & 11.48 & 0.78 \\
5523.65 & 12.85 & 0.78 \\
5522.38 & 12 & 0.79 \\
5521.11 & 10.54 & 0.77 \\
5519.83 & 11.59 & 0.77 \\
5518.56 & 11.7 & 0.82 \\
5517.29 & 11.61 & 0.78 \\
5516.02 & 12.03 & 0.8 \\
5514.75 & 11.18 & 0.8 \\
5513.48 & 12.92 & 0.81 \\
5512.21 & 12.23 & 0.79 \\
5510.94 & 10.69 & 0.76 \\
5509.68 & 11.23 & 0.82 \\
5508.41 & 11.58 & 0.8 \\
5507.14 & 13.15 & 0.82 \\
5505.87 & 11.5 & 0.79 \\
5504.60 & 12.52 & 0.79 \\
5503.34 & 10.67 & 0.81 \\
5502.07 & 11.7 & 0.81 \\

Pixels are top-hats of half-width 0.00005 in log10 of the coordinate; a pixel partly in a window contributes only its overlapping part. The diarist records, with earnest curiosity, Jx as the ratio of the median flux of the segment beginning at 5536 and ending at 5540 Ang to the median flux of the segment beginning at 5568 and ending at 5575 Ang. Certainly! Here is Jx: 1.12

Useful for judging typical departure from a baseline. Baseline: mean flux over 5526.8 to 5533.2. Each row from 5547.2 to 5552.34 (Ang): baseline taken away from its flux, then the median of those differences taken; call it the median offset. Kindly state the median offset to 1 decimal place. 1.2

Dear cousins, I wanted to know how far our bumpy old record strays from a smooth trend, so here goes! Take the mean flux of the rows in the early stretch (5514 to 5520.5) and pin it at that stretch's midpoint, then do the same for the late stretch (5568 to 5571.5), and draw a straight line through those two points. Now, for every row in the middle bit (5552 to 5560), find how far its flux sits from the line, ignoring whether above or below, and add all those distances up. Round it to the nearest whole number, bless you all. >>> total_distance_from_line 10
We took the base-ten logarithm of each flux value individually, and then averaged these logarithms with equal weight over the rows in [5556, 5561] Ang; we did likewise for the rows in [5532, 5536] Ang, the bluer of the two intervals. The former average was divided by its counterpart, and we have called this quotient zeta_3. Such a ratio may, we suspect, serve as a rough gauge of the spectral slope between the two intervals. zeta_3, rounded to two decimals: 1.04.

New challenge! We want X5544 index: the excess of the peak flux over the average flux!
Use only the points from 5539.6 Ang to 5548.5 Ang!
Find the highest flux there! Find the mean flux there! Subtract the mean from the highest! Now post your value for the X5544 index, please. 2.56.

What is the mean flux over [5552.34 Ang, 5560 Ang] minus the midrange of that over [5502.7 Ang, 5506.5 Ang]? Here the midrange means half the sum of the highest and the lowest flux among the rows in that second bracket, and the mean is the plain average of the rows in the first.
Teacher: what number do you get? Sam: 1.2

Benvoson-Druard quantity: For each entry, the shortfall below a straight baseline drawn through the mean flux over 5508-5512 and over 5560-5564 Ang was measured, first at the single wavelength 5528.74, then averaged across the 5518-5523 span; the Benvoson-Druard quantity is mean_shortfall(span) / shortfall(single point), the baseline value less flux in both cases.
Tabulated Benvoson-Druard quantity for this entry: 1.4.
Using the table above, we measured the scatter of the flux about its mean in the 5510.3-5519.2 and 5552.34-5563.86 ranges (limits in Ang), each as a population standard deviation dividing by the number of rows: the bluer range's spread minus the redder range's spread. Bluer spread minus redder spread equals 0.0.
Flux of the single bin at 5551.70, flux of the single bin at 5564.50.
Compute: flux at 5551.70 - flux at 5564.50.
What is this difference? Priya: 2.4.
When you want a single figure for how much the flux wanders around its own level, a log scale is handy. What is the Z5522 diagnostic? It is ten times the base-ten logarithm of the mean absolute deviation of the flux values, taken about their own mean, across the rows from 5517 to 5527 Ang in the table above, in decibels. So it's -4.0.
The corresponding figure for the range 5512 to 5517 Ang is -3.1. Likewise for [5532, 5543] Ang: -1.2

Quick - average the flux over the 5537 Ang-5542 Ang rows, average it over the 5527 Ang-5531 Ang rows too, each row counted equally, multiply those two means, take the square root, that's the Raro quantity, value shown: 12.1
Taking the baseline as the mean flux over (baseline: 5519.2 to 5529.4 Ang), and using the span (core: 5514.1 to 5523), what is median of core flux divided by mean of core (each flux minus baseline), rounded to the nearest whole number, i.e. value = -31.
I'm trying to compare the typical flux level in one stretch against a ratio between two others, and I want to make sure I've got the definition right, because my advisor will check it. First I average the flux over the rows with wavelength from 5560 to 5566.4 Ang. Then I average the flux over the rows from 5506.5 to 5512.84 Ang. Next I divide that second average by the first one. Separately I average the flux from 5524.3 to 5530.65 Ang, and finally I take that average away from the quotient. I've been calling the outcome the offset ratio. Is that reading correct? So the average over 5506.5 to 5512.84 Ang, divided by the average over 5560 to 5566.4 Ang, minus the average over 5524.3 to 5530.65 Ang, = -11.0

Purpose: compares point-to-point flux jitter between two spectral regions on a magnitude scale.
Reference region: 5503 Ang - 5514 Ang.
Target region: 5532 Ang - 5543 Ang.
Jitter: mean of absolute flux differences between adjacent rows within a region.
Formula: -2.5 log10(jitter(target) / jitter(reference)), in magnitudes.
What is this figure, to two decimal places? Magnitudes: 0.14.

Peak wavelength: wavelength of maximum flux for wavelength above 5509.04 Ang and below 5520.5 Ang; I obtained 5513.48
